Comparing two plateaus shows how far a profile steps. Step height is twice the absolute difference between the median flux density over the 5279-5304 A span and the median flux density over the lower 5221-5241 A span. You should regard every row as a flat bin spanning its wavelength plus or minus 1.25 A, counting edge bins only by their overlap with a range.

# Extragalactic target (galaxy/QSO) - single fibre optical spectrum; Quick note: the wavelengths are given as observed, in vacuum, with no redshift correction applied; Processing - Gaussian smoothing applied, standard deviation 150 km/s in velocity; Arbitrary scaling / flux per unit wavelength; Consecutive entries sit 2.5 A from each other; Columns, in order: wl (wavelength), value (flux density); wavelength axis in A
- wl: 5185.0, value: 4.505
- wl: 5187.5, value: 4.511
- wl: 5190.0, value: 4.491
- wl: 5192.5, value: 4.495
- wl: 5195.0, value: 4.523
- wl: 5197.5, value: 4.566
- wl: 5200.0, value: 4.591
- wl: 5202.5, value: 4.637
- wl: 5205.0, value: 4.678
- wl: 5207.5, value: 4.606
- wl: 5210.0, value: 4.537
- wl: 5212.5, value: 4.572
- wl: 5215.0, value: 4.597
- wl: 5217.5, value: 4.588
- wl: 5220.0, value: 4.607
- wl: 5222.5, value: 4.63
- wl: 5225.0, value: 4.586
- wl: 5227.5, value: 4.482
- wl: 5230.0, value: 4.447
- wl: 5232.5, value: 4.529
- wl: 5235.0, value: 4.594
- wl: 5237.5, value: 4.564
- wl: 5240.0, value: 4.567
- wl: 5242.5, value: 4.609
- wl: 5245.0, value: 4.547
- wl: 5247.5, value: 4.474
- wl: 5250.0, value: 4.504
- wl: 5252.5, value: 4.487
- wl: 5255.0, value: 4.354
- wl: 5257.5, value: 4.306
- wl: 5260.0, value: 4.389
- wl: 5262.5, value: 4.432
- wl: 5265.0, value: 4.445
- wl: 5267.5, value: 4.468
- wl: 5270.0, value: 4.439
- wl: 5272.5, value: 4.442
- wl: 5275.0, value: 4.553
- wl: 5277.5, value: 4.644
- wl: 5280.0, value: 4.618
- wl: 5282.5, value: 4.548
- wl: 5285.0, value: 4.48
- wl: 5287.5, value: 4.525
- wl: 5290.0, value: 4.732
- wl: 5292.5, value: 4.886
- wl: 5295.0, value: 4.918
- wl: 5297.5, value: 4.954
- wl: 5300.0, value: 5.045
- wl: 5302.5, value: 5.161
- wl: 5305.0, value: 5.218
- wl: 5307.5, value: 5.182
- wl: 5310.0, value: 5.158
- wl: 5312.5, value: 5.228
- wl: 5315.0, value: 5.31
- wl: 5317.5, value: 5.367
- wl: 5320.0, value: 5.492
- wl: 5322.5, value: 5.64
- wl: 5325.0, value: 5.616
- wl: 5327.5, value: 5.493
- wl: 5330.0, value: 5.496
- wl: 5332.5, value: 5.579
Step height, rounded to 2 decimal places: 0.49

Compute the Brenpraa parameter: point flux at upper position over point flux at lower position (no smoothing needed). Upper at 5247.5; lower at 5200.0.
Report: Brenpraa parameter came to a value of 0.97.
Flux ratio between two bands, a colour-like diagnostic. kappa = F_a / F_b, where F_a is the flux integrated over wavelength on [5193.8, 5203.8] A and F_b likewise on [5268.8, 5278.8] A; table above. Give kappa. 1.01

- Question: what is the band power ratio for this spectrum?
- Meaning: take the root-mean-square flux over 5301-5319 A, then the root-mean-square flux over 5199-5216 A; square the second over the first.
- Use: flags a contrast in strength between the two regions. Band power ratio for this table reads 0.77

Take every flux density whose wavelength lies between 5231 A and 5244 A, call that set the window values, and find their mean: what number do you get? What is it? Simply 4.57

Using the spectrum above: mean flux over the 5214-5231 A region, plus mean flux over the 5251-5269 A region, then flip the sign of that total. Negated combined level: -9.0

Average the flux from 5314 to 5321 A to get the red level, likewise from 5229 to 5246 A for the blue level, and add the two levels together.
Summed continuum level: 9.94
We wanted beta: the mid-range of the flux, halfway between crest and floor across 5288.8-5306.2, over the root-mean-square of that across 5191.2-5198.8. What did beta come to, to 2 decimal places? 1.10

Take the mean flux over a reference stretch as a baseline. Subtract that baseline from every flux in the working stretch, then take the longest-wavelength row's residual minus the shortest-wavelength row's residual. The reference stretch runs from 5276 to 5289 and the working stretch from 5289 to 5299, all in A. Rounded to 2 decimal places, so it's 0.22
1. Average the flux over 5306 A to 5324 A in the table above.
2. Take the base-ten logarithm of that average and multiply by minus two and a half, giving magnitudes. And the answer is -1.82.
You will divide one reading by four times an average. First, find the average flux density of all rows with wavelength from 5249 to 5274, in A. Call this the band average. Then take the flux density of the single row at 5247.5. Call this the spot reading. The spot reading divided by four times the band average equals 0.253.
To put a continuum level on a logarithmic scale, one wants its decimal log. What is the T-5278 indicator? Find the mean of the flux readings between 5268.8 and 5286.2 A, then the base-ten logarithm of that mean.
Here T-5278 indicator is 0.656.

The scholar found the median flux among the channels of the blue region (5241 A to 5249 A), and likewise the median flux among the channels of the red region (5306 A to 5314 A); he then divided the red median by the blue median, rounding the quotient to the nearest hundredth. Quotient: 1.14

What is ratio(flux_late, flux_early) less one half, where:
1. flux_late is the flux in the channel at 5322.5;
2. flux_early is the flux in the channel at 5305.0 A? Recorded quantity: 0.58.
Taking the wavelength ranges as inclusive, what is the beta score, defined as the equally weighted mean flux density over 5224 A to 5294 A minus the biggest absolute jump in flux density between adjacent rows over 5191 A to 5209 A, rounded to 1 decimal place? 4.5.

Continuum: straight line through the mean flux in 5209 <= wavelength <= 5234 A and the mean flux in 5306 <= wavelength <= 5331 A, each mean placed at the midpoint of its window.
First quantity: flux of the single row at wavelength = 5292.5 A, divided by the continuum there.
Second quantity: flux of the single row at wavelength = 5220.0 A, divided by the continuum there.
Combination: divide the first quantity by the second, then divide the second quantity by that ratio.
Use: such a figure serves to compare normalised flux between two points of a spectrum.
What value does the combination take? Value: 1.09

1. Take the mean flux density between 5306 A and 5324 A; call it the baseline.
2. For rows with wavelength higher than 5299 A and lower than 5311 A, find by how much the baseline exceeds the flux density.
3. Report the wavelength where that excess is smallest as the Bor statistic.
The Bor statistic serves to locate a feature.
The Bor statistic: 5305.0 A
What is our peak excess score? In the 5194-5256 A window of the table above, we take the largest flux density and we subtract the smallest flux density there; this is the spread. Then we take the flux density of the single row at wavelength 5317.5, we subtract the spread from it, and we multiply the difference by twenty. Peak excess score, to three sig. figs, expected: 101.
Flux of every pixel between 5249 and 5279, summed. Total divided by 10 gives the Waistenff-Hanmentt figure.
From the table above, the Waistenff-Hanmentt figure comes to 5.35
